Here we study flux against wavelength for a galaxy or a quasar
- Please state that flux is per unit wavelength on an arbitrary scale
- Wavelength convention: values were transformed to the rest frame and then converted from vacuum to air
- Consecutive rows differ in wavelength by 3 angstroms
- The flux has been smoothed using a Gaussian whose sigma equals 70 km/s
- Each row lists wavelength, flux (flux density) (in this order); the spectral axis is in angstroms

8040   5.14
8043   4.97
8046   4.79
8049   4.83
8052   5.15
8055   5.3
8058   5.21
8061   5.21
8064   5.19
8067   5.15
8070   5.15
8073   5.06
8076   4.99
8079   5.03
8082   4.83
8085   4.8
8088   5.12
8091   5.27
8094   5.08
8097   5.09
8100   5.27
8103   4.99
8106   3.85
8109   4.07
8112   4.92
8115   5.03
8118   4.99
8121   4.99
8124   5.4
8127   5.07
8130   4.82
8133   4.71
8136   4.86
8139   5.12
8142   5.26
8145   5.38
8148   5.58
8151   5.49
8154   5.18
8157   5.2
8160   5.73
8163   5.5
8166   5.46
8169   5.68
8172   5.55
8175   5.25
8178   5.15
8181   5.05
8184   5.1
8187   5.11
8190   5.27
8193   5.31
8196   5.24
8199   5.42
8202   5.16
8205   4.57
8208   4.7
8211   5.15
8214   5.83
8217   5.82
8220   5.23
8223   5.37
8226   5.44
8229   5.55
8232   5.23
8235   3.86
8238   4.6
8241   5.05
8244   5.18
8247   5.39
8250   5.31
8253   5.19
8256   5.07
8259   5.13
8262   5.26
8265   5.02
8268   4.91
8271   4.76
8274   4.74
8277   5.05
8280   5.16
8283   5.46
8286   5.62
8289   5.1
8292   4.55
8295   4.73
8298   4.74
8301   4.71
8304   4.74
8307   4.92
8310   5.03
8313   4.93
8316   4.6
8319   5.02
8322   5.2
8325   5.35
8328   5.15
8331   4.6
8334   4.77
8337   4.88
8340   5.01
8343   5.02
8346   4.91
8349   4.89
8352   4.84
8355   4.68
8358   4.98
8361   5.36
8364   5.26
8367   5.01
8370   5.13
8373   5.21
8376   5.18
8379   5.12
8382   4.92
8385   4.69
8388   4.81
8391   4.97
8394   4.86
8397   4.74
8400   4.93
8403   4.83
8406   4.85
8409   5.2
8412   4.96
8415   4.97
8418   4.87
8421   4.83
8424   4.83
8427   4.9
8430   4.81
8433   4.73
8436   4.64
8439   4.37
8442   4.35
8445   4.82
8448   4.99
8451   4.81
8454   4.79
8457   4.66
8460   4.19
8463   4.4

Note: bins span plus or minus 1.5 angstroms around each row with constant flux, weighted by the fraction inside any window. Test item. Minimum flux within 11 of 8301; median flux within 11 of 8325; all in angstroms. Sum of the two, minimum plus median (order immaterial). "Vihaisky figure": 9.6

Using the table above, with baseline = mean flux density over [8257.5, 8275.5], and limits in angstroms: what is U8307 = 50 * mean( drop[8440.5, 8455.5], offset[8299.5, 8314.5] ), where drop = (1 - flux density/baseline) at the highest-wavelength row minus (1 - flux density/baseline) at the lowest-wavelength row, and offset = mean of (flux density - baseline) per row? -5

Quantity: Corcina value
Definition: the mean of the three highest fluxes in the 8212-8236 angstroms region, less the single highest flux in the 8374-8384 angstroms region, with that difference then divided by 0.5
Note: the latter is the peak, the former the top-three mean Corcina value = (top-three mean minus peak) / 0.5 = 1.1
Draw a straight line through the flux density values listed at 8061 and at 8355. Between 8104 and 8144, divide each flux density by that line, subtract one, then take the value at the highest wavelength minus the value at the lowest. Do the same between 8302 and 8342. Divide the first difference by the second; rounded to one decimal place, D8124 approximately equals 4.1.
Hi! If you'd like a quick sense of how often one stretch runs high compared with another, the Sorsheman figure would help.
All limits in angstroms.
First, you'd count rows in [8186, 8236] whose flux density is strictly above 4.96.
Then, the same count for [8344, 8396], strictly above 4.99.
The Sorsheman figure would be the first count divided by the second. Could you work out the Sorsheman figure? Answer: 2.0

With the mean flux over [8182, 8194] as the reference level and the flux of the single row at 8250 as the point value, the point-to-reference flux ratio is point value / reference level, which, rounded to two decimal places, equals 1.02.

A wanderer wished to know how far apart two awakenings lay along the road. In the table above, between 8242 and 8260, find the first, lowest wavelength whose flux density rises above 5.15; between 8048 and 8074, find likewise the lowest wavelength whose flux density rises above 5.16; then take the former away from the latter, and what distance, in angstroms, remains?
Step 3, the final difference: -189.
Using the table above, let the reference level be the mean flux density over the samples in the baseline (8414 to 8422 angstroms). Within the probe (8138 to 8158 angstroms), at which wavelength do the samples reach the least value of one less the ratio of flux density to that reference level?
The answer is 8148 angstroms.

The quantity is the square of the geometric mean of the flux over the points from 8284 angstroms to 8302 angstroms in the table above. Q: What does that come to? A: 24.0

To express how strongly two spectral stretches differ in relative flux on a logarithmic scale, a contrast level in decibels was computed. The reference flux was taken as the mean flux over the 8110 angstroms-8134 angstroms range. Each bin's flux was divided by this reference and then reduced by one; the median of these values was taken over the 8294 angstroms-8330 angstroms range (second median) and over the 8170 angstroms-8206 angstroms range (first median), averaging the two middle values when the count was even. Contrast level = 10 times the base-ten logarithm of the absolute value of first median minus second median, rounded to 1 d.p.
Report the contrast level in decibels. -12.6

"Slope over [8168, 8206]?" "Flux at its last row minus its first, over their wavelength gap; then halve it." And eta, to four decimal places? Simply -0.0154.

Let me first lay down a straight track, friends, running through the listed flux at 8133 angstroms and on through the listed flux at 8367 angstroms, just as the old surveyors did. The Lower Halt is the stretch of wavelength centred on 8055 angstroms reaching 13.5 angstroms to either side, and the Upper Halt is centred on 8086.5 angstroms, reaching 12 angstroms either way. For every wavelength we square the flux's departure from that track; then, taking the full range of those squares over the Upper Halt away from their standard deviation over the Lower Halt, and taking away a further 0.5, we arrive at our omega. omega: -0.71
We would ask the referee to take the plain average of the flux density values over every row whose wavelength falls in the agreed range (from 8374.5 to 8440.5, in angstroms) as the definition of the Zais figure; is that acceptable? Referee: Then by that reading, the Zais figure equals 4.86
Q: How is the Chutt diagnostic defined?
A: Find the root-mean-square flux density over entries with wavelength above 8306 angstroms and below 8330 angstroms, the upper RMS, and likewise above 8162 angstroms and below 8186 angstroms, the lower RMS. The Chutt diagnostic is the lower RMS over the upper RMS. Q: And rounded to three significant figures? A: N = 1.06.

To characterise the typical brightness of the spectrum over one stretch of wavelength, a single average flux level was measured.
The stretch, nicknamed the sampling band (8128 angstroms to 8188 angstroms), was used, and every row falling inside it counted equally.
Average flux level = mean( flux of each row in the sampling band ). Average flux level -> 5.26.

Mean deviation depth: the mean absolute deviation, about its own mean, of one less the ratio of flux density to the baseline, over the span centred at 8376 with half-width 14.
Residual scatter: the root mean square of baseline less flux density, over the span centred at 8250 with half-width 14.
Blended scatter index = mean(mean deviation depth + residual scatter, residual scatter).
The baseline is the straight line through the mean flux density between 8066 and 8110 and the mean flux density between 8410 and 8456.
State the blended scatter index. 0.37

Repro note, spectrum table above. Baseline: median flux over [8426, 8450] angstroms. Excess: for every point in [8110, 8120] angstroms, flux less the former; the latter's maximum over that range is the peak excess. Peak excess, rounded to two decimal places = 0.26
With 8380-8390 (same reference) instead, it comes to 0.15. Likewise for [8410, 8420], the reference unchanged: 0.20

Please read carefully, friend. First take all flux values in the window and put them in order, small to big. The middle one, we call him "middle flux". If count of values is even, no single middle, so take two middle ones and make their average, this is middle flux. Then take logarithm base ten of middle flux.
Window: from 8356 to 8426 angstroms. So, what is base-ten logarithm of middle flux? 0.695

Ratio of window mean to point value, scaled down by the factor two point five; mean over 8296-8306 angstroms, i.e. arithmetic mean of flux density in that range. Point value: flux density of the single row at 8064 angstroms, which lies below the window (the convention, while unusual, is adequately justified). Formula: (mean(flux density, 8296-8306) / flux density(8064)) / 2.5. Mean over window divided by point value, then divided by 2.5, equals 0.365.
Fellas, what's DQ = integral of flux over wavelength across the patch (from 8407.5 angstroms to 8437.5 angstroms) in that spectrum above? 146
